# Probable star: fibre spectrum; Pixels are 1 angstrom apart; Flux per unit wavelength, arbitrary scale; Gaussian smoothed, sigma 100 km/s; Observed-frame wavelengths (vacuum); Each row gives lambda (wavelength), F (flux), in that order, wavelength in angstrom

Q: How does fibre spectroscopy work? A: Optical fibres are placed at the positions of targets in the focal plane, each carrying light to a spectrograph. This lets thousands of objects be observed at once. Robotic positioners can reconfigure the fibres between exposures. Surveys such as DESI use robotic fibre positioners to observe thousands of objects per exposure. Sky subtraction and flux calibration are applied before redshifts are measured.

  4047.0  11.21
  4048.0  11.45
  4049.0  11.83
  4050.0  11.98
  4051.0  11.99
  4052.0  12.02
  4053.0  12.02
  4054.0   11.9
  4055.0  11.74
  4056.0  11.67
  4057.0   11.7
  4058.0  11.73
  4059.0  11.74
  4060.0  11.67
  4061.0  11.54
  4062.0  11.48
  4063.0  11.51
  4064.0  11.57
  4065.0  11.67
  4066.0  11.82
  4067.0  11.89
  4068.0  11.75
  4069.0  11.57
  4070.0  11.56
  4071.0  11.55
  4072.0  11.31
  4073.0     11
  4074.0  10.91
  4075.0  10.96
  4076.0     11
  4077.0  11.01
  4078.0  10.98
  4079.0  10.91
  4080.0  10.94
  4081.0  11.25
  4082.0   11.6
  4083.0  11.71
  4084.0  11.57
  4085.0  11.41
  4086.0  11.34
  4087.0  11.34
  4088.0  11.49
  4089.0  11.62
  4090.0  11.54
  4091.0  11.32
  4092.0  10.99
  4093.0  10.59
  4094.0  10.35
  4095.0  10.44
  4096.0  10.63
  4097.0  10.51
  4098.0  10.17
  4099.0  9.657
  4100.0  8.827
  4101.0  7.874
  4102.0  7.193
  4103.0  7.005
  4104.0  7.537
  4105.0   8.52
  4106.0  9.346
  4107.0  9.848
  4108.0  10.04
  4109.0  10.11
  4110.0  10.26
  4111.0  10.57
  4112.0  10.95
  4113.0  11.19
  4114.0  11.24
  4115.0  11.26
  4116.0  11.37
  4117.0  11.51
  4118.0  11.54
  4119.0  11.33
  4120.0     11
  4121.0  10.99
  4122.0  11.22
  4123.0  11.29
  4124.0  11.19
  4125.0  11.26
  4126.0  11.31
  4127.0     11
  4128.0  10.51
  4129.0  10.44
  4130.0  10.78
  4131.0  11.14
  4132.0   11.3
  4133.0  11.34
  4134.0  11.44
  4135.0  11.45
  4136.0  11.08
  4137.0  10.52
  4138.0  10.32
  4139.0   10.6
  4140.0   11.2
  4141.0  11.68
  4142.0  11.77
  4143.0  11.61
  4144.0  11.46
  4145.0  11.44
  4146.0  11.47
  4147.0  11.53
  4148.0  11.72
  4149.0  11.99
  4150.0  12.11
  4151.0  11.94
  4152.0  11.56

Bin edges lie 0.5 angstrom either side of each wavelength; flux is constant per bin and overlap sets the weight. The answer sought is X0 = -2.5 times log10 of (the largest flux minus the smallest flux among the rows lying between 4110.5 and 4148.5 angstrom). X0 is -0.40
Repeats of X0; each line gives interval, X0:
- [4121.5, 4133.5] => 0.11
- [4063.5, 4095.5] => -0.47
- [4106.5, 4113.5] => -0.32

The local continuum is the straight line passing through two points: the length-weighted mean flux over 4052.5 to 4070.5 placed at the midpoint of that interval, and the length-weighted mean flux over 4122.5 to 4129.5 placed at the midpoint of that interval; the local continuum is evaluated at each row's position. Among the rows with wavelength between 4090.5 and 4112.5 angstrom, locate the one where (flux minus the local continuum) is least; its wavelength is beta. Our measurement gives 4103.0 angstrom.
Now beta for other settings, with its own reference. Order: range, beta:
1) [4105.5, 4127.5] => 4106.0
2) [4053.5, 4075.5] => 4074.0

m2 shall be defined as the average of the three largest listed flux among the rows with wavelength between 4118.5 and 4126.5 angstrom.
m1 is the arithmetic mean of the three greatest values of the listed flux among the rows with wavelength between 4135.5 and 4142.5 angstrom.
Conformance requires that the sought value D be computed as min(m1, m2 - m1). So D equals -0.24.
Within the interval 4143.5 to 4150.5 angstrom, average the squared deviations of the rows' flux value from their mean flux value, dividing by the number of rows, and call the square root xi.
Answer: 0.25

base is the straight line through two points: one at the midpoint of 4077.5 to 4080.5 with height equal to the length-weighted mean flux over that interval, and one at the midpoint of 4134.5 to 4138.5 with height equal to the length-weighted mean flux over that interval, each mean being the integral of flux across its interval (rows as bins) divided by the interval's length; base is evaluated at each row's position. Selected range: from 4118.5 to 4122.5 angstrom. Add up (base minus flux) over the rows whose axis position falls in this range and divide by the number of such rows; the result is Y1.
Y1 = -0.3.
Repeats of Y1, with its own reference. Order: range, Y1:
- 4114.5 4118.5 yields -0.5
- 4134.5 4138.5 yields 0.0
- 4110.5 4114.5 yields -0.1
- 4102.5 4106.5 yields 2.8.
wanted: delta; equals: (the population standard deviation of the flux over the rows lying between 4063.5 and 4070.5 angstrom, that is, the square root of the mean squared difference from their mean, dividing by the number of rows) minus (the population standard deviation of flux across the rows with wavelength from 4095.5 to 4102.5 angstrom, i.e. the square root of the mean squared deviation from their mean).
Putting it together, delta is -1.12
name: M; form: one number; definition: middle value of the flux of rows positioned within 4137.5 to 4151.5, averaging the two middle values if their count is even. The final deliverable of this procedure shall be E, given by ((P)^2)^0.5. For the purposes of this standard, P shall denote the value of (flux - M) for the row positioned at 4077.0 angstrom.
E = 0.56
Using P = -0.56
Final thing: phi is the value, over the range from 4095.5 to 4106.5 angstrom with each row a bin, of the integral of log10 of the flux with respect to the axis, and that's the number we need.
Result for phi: 10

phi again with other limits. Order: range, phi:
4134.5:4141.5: 7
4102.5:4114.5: 12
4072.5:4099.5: 28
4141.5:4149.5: 9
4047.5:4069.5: 24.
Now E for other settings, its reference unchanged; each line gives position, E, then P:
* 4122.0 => 0.35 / -0.35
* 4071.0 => 0.02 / -0.02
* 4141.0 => 0.11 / 0.11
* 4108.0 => 1.53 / -1.53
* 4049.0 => 0.26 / 0.26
